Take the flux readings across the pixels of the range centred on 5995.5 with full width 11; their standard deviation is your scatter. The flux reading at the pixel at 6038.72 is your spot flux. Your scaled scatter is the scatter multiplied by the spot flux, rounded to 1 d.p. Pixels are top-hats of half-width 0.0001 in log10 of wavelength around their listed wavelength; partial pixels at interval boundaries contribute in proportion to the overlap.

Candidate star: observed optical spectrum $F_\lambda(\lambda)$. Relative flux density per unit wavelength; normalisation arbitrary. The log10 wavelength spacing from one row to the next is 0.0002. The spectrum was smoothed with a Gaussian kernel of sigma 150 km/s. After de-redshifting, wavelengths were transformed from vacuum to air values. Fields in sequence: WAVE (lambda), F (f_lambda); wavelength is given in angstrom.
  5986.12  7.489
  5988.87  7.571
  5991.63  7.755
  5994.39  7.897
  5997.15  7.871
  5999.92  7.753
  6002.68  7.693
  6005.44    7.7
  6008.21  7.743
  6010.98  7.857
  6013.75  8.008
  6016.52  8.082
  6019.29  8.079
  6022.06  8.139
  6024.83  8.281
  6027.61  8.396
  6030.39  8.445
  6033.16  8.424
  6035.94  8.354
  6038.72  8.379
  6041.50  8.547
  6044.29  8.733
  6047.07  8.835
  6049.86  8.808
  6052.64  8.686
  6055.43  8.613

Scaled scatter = 0.6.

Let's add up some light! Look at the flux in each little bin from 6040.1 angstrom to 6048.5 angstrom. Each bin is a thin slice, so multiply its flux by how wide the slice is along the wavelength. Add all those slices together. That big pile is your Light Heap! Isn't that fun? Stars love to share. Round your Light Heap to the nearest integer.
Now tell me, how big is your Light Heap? 73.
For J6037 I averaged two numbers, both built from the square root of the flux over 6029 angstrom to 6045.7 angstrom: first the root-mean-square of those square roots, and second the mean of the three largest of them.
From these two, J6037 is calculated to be 2.92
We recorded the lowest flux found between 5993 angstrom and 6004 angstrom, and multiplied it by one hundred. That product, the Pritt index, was 769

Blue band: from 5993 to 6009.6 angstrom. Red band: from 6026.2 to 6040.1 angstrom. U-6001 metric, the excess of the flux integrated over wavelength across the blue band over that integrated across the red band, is 12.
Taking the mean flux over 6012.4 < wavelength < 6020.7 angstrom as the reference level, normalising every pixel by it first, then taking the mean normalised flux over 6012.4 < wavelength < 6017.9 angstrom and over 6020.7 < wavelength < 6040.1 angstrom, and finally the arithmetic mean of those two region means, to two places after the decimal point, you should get 1.02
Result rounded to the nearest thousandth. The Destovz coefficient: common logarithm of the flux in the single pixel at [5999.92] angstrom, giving 0.889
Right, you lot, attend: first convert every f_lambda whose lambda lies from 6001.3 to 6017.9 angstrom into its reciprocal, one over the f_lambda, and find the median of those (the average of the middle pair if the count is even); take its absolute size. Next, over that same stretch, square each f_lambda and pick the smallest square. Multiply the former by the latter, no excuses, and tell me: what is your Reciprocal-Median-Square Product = 7.6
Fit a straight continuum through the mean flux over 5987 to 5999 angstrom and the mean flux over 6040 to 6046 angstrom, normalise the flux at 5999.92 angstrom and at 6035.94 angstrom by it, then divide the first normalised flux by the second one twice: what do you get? 1.02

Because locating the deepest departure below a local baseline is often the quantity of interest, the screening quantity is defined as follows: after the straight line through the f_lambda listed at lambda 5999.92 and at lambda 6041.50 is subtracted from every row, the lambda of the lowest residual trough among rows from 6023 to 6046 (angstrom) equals 6038.72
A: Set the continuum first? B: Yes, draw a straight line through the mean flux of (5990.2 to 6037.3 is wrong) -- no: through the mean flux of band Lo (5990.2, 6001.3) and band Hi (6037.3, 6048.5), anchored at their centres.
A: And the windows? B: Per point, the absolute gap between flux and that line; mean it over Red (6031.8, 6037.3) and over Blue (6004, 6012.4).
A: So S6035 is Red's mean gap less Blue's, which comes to -0.17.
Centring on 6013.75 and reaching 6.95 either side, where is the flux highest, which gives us 6016.52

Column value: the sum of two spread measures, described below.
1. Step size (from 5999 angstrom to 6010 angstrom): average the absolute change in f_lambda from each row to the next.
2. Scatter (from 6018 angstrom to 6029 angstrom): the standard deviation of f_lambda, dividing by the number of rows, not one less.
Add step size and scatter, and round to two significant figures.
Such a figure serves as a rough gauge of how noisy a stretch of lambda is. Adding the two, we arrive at 0.16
